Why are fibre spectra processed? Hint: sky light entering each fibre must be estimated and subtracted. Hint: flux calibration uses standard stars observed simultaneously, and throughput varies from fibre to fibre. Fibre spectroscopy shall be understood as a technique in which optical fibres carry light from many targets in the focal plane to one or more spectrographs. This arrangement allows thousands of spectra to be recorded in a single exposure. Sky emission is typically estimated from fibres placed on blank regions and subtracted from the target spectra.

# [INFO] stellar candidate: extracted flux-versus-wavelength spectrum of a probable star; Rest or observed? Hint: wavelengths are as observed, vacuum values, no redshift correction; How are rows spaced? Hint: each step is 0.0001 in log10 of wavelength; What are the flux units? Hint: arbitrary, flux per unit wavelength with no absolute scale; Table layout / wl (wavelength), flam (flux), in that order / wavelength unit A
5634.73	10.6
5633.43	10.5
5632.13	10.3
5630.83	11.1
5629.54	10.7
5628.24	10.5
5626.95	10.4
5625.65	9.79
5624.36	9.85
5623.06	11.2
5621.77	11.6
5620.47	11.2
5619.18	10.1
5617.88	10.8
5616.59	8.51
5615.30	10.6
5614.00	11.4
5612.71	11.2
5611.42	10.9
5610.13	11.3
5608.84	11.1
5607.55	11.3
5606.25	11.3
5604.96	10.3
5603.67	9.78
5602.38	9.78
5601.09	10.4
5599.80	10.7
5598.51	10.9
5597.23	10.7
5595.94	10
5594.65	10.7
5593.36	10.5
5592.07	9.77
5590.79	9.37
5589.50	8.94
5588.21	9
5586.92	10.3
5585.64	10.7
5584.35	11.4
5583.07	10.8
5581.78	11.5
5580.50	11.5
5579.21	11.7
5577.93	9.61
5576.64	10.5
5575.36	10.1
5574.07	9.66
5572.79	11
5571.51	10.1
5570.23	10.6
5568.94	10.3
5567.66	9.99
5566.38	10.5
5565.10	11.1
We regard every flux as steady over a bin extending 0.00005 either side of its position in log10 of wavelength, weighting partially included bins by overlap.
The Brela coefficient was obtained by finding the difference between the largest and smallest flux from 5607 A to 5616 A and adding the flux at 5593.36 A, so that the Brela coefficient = 11.3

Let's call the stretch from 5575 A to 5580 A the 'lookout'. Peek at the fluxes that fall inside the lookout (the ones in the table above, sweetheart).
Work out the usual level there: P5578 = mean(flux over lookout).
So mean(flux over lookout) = 10.5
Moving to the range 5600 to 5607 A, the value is 10.3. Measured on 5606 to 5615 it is 11.2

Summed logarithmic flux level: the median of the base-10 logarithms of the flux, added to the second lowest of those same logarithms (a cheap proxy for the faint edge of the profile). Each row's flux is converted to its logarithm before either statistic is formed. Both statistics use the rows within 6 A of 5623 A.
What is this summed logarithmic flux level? 2.01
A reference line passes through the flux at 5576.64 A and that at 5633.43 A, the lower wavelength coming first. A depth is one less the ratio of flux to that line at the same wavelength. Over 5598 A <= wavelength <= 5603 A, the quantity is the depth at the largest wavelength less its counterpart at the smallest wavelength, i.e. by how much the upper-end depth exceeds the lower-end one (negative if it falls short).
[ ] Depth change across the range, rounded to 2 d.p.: 0.11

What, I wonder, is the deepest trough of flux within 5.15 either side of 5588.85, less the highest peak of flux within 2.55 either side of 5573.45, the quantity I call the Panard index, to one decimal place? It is -2.1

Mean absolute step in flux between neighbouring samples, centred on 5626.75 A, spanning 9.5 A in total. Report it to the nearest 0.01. 0.45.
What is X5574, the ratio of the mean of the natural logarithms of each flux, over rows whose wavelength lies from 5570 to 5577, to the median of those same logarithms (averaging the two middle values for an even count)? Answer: 1.00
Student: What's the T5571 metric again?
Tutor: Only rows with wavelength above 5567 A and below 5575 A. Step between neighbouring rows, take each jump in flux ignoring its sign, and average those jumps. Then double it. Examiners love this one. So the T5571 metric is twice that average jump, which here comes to 1.3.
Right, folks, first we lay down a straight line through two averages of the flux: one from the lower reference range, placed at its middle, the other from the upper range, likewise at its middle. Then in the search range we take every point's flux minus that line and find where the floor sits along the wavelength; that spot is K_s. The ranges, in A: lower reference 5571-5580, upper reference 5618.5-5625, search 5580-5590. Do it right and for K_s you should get 5589.50 A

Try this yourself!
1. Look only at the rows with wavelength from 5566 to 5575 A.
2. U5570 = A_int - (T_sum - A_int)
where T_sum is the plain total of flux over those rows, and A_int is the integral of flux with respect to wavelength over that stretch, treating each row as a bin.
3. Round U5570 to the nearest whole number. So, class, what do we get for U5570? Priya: 113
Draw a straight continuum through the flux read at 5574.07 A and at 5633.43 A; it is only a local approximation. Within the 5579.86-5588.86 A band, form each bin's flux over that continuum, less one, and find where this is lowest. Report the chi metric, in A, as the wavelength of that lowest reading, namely 5588.21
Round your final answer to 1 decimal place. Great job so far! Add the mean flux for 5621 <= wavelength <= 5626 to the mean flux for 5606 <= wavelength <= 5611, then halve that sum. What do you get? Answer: 10.9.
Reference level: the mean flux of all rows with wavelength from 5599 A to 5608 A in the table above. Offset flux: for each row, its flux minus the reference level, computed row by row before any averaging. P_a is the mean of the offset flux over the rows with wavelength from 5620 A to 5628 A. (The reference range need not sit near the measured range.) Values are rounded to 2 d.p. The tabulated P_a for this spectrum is 0.16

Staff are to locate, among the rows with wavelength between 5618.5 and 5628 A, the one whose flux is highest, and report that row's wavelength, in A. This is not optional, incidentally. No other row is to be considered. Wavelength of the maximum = 5621.77 A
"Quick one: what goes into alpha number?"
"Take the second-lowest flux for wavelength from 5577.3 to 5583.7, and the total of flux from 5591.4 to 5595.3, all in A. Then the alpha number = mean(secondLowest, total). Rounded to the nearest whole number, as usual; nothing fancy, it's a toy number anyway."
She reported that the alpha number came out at 21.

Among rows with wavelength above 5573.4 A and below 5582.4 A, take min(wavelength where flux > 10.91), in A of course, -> 5579.21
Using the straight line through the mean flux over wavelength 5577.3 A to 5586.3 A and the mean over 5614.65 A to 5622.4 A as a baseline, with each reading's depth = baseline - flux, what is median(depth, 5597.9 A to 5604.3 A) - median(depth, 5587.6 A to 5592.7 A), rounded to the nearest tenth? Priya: -1.4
